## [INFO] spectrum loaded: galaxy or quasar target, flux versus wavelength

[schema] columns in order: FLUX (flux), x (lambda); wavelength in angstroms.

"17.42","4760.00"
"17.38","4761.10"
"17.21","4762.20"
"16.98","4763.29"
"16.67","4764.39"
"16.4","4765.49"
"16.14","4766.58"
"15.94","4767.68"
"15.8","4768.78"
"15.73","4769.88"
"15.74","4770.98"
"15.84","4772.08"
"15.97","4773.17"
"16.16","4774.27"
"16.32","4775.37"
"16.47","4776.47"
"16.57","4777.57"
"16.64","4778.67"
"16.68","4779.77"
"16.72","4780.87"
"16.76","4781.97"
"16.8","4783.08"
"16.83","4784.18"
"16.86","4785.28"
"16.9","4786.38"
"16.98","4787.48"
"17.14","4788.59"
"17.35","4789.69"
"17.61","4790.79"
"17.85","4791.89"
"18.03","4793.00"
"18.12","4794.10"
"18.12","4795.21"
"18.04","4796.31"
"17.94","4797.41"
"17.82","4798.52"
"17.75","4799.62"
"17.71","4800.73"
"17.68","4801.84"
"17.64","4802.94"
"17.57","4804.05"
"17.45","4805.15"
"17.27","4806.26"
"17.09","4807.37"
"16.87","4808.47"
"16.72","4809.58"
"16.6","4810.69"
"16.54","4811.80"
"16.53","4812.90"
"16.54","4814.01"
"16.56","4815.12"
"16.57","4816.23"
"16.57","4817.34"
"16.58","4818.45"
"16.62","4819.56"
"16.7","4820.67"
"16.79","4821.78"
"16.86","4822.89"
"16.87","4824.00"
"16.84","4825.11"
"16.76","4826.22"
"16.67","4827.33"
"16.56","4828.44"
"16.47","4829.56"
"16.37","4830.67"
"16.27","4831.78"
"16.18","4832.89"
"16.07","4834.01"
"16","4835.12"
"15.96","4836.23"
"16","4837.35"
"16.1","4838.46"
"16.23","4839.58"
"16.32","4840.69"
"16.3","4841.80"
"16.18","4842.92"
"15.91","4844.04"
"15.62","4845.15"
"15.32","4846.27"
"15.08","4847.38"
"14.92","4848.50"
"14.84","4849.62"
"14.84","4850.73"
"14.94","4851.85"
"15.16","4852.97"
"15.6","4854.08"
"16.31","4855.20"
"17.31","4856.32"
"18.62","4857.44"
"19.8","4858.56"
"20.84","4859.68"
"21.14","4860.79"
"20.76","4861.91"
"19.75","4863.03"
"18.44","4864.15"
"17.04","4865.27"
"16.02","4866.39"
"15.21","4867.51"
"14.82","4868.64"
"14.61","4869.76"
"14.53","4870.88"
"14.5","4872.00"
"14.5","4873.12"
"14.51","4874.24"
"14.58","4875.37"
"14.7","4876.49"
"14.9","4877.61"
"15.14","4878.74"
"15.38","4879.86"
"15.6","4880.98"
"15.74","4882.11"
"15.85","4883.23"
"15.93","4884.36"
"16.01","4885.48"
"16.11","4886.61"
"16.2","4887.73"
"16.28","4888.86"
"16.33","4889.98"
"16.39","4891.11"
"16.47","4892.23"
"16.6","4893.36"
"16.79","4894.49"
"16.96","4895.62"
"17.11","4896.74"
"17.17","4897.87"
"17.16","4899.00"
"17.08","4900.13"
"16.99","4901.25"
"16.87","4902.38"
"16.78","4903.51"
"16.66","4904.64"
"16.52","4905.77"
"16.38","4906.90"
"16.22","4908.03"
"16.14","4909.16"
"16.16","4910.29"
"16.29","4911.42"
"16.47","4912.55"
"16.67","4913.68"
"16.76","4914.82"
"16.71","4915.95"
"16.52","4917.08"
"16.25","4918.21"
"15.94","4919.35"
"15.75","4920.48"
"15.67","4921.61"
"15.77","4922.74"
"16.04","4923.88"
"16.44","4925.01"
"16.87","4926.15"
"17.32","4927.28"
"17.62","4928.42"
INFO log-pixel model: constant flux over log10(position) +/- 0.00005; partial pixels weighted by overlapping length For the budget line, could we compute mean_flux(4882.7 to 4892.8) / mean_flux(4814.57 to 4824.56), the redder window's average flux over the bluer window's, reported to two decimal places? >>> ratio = 0.97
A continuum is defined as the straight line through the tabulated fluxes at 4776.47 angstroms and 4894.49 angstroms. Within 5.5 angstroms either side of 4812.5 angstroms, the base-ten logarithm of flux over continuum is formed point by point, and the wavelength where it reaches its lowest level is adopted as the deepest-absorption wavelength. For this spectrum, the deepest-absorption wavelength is 4812.90 angstroms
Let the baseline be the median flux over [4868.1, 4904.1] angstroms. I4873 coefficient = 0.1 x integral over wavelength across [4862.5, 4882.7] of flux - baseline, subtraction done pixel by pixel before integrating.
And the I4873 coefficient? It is -1.0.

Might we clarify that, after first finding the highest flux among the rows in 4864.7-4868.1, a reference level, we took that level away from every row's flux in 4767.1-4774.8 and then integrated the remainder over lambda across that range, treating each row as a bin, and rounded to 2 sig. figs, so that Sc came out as -8.9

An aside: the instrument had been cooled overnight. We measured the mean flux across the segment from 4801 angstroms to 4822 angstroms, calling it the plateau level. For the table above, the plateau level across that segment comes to 16.9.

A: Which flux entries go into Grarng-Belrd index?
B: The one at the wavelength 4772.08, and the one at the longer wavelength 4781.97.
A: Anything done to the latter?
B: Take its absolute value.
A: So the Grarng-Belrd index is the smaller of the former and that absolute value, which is 15.8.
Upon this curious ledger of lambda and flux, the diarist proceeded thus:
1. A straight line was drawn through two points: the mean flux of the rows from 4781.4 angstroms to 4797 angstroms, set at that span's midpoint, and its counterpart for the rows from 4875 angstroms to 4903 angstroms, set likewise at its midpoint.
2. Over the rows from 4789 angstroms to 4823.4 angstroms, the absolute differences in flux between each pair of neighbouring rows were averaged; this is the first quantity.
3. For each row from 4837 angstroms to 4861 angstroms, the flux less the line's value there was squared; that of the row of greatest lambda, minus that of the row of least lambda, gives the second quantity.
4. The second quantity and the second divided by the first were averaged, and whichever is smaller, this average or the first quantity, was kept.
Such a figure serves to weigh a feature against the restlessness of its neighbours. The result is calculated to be 0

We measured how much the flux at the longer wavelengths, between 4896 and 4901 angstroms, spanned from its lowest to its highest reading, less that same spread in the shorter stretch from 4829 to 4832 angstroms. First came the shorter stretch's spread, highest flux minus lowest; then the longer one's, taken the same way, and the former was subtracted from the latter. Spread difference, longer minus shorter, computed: -0.11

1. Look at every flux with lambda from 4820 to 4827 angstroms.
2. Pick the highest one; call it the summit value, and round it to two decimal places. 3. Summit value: 16.87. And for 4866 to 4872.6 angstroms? 16.02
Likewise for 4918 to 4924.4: 16.25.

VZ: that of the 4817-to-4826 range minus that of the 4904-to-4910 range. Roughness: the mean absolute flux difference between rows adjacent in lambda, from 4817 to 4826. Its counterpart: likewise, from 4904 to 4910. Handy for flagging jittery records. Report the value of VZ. -0.083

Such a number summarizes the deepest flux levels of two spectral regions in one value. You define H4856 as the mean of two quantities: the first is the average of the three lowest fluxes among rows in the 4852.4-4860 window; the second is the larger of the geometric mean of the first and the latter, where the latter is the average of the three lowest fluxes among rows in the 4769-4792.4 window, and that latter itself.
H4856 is 15.7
